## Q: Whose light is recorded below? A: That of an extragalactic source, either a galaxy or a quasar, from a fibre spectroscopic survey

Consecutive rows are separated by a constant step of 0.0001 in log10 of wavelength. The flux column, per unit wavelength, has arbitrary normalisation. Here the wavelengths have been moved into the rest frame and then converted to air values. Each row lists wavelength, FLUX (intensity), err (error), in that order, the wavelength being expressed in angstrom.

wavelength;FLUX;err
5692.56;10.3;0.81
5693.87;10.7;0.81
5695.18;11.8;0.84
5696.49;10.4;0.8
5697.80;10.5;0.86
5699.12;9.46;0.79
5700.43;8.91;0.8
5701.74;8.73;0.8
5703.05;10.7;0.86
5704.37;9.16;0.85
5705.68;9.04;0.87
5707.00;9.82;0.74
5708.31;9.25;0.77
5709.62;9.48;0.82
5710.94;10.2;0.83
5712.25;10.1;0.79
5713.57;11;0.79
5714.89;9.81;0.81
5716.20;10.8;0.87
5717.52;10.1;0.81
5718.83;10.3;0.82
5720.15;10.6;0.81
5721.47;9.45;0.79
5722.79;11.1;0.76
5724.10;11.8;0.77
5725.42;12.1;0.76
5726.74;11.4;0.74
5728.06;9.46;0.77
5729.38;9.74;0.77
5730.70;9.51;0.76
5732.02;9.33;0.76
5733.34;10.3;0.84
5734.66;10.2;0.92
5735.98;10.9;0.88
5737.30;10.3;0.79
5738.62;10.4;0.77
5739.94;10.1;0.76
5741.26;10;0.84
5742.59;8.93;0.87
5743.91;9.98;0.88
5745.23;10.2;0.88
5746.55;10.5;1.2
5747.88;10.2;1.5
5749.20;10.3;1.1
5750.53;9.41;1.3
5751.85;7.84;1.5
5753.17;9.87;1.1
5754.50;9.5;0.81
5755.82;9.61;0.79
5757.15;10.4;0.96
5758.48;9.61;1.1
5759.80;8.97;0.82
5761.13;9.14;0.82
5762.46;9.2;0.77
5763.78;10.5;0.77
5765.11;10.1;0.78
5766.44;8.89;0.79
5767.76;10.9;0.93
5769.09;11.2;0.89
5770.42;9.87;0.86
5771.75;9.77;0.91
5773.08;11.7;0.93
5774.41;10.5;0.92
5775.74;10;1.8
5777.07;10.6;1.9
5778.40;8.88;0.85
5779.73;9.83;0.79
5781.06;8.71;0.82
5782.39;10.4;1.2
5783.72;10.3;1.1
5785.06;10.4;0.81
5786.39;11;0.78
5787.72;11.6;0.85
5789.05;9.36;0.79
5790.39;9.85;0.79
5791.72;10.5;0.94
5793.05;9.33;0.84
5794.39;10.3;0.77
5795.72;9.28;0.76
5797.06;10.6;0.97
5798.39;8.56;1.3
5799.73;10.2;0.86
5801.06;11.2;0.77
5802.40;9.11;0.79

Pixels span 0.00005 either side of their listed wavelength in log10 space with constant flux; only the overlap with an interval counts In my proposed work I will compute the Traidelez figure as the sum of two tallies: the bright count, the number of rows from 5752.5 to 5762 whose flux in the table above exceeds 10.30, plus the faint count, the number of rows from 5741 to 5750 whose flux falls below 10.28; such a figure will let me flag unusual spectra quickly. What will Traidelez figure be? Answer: 6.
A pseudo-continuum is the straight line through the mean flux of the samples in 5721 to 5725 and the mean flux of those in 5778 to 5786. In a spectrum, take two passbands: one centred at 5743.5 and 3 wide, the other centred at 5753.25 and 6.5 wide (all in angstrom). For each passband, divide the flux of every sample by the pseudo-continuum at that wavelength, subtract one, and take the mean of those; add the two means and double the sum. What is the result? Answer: -0.4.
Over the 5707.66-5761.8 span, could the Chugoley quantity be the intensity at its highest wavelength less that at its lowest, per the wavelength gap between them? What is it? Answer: 0.00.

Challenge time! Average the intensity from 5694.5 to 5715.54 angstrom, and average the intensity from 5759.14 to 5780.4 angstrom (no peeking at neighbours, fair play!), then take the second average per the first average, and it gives 1.01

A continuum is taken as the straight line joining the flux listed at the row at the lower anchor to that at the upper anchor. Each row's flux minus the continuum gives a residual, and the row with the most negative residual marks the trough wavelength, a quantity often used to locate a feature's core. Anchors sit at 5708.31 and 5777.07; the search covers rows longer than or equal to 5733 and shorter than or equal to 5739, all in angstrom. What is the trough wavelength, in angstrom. 5734.66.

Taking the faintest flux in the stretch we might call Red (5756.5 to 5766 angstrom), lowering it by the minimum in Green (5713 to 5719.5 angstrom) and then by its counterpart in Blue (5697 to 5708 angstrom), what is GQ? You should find -9.6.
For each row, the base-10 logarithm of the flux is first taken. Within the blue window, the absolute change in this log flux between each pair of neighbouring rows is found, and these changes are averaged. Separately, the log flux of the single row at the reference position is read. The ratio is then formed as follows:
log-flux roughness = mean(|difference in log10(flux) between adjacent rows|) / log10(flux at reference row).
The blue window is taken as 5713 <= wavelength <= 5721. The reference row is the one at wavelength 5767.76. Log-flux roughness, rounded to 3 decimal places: 0.027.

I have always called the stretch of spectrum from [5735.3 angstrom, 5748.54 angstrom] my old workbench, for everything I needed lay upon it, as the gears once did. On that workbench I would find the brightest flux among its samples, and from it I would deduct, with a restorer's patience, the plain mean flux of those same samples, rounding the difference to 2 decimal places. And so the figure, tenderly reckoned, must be 0.75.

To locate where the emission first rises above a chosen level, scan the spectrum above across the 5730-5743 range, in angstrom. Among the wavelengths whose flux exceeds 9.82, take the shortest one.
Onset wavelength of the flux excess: 5733.34 angstrom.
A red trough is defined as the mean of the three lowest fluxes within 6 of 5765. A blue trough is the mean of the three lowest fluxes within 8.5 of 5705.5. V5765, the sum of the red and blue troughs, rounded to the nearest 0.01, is 17.89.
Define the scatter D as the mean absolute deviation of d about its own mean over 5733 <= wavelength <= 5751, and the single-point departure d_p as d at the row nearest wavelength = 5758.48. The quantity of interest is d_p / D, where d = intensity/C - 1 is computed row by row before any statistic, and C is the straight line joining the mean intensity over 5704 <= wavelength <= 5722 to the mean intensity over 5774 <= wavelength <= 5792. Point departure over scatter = -1.4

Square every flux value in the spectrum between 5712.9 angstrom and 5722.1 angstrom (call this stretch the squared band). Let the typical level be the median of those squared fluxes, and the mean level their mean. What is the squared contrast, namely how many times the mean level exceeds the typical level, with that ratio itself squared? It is 1.00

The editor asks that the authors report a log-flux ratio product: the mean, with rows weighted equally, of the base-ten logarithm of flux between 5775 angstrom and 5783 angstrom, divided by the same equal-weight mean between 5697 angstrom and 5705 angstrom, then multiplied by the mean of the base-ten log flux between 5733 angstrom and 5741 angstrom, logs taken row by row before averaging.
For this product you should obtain 1.02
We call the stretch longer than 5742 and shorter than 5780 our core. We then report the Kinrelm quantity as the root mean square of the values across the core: 9.9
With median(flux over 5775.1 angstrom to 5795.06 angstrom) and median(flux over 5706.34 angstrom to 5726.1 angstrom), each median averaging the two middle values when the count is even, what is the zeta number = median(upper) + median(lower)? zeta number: 20.5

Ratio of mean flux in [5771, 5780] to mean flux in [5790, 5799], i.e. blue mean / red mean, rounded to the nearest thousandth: 1.042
